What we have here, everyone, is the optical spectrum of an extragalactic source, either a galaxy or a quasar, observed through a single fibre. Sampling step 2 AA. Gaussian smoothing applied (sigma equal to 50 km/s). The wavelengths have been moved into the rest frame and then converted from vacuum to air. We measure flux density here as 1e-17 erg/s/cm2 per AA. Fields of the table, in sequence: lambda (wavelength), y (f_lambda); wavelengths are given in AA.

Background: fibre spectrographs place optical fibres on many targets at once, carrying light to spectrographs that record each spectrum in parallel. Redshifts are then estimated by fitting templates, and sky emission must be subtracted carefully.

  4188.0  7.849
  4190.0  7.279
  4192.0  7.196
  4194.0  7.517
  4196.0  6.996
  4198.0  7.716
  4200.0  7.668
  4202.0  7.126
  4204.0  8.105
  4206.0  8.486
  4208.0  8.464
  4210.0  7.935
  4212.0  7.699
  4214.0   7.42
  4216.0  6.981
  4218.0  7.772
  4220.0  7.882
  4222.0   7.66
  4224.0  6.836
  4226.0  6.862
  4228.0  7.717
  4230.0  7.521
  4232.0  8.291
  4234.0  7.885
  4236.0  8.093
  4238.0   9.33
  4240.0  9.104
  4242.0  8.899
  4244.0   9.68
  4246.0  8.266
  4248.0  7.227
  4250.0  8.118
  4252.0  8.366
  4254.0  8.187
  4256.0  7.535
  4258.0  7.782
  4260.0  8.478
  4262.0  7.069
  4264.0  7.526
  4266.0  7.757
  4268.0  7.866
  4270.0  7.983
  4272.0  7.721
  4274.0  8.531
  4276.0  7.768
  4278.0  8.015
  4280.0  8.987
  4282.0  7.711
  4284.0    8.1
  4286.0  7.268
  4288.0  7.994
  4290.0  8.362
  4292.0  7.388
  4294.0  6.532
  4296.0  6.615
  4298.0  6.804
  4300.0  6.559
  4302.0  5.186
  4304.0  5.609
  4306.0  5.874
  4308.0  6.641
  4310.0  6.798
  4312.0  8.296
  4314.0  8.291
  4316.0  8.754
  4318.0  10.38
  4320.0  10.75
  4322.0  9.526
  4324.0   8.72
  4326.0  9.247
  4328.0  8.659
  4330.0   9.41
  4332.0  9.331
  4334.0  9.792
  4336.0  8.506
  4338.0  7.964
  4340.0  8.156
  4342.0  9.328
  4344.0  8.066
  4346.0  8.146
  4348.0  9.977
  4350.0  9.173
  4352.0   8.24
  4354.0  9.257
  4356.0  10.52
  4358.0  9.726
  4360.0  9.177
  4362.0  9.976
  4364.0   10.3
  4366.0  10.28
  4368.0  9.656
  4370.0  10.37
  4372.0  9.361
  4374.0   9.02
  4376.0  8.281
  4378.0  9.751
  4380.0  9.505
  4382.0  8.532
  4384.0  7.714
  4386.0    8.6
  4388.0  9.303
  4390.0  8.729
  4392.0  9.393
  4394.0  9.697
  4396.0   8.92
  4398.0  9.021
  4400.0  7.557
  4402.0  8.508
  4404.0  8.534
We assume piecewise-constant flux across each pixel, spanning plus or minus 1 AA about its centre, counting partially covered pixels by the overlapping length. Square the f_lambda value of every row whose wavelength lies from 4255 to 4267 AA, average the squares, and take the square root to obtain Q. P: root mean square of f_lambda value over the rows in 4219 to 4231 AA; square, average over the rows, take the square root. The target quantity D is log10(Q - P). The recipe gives -0.6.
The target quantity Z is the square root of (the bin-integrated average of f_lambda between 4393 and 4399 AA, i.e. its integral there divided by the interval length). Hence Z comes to 3.04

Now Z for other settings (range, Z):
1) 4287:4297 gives 2.72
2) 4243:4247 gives 3.00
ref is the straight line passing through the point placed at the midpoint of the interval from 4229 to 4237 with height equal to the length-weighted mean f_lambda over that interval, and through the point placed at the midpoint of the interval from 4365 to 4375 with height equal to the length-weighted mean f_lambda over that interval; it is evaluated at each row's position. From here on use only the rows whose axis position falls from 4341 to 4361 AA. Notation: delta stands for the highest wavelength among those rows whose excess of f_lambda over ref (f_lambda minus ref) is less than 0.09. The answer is 4360.0 AA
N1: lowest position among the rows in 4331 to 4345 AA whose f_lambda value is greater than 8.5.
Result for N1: 4332.0 AA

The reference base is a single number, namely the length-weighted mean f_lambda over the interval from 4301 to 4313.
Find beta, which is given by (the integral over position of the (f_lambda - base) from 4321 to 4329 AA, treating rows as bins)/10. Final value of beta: 2.1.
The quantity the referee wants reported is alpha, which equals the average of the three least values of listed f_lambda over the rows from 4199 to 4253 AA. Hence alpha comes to 6.9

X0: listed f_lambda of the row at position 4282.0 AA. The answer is 7.711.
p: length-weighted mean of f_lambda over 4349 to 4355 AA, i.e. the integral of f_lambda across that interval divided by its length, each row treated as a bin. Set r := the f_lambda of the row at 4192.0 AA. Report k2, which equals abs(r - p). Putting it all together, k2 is 1.7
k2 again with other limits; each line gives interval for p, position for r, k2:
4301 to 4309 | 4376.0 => 2.5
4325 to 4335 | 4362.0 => 0.7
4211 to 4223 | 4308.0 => 0.9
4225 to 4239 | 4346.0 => 0.2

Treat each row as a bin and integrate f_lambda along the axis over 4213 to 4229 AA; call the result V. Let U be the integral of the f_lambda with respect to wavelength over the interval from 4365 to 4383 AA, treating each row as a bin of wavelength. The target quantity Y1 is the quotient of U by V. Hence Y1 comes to 1.4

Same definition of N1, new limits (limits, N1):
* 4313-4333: 4316.0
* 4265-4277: 4274.0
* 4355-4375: 4356.0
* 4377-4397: 4378.0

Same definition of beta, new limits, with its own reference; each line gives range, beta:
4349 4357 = 2.3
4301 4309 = -0.5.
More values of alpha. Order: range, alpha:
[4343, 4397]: 8.0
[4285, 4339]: 5.6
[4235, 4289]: 7.2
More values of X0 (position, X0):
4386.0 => 8.6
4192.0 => 7.196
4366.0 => 10.28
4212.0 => 7.699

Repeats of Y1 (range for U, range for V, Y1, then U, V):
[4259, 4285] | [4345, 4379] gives 0.6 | 207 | 322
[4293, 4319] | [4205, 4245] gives 0.6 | 185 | 321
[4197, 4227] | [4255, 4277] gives 1.3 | 229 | 172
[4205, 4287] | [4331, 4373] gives 1.7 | 654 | 391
